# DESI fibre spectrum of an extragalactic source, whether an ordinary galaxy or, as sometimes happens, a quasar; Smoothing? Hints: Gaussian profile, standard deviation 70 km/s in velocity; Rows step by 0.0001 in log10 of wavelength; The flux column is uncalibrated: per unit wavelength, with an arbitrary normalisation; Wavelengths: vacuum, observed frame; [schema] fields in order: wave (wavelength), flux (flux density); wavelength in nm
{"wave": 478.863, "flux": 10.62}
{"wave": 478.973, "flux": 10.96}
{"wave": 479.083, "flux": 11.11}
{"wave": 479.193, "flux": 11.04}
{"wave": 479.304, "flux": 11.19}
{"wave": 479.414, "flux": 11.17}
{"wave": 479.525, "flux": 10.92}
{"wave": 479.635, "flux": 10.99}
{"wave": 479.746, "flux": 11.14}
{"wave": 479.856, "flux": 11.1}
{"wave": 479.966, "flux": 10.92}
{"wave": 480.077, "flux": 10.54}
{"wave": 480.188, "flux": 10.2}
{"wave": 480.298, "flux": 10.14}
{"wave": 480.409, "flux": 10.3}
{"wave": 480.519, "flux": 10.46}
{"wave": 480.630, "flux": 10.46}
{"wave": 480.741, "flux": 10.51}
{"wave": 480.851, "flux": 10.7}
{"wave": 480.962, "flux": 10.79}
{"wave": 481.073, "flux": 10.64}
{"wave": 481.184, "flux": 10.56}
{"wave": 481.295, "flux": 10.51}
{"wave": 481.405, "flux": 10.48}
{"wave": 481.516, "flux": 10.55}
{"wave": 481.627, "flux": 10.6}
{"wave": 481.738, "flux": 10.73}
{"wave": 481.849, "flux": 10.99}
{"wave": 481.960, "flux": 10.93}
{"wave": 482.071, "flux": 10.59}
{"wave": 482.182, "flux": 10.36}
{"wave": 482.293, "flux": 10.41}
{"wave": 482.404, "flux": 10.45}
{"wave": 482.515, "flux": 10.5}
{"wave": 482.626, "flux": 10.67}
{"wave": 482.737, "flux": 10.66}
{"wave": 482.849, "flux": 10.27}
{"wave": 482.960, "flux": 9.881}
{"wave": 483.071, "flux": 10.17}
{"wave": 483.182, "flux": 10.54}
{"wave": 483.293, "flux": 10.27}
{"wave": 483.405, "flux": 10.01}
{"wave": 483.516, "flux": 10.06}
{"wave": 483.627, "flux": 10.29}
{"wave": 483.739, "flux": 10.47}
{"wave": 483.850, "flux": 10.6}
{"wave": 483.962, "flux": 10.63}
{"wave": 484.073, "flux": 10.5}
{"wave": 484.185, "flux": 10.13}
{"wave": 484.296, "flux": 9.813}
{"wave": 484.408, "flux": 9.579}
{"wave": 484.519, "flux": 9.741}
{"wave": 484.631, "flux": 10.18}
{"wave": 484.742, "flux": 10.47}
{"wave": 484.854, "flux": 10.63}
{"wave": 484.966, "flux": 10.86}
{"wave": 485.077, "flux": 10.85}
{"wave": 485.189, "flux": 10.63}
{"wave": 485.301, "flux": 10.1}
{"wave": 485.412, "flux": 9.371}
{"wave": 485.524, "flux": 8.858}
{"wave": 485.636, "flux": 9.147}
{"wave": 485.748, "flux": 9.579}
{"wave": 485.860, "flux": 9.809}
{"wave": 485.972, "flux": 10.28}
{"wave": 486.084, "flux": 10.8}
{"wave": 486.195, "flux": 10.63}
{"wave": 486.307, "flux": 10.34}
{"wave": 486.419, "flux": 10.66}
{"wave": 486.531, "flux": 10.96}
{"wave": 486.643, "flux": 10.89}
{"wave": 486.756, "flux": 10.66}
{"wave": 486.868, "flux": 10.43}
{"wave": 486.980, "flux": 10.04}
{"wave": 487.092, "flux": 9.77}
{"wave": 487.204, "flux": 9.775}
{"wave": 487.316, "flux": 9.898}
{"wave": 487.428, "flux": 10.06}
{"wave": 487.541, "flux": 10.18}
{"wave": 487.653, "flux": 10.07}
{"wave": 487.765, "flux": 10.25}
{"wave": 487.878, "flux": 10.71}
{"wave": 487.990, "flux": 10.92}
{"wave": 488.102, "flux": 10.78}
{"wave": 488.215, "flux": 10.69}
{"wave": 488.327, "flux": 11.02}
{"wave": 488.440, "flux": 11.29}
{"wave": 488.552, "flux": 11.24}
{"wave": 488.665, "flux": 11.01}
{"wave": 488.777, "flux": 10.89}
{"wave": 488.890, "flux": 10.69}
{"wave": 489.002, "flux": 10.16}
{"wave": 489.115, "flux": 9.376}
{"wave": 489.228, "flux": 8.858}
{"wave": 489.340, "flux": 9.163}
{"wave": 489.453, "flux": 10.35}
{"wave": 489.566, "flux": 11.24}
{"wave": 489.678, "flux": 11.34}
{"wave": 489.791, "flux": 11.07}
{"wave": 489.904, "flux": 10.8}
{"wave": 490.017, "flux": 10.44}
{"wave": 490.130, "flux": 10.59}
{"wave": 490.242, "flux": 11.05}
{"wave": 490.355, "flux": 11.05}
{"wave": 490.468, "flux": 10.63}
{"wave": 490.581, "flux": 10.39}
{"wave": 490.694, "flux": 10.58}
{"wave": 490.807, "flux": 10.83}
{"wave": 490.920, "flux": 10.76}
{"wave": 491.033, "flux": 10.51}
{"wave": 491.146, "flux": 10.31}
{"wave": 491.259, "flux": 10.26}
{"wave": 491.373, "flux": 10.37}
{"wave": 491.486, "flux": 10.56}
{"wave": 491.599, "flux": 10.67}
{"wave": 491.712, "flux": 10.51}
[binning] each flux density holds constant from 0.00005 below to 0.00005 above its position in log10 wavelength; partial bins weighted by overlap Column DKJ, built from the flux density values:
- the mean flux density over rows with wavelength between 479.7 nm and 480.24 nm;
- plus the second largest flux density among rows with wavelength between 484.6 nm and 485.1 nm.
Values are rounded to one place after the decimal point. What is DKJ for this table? 21.6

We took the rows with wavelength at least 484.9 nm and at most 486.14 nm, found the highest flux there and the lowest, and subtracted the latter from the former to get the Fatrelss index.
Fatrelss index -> 2.0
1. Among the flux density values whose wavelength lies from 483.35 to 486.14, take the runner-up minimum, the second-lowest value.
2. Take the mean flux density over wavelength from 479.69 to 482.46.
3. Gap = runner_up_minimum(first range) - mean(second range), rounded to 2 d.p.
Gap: -1.46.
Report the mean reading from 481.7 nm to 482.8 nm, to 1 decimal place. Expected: 10.6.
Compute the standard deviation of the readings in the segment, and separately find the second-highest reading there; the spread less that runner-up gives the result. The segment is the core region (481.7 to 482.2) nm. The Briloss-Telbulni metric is -10.7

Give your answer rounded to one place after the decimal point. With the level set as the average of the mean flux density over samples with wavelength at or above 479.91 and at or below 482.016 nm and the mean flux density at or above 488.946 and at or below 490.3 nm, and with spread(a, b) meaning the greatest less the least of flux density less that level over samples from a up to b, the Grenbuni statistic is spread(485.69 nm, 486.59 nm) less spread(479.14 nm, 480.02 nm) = 1.1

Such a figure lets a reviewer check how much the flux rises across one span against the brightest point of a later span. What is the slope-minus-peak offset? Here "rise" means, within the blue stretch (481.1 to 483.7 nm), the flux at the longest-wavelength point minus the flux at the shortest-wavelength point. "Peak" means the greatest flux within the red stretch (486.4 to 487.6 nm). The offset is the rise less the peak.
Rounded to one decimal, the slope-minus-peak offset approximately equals -11.2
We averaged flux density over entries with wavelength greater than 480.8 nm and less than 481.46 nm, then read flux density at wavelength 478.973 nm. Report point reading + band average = 21.6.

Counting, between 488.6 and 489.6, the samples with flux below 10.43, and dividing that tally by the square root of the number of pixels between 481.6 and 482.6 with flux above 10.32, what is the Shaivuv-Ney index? 1.7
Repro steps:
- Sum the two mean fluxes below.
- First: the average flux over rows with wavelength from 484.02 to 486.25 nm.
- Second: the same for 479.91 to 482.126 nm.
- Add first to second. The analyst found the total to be 20.7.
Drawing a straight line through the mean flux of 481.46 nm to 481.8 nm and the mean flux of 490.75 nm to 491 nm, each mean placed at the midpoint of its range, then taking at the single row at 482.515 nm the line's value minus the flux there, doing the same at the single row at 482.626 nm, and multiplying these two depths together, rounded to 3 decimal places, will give -0.004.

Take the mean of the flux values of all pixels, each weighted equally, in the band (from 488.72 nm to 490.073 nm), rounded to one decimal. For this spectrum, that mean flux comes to 10.4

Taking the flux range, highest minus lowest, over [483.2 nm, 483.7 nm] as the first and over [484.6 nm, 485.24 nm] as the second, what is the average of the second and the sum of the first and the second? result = 0.8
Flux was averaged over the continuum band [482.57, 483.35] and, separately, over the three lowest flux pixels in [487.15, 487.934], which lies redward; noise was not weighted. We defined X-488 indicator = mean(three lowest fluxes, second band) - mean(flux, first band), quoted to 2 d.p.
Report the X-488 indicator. -0.44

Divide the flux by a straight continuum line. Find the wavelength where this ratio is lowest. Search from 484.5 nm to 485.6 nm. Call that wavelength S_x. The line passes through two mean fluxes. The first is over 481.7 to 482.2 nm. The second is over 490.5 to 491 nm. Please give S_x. 485.524 nm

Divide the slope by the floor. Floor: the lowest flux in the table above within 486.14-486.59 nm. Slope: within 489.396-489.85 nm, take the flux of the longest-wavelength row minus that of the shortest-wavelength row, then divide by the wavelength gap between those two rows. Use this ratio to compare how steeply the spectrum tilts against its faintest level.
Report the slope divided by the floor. 0.21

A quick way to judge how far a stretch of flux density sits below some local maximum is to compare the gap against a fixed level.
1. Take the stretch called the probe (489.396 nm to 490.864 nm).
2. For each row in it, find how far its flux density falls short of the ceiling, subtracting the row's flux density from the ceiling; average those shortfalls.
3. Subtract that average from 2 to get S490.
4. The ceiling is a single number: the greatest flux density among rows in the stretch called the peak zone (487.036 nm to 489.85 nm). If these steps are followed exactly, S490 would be 1.5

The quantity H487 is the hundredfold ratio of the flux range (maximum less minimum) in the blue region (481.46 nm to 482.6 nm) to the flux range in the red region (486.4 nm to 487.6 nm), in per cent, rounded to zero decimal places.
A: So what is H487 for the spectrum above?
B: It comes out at 53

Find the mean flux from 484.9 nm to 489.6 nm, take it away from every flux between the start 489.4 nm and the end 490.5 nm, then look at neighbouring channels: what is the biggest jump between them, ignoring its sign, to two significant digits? 0.89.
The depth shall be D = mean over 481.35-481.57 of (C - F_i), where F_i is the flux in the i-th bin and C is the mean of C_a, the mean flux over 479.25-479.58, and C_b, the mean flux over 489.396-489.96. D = 0.51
